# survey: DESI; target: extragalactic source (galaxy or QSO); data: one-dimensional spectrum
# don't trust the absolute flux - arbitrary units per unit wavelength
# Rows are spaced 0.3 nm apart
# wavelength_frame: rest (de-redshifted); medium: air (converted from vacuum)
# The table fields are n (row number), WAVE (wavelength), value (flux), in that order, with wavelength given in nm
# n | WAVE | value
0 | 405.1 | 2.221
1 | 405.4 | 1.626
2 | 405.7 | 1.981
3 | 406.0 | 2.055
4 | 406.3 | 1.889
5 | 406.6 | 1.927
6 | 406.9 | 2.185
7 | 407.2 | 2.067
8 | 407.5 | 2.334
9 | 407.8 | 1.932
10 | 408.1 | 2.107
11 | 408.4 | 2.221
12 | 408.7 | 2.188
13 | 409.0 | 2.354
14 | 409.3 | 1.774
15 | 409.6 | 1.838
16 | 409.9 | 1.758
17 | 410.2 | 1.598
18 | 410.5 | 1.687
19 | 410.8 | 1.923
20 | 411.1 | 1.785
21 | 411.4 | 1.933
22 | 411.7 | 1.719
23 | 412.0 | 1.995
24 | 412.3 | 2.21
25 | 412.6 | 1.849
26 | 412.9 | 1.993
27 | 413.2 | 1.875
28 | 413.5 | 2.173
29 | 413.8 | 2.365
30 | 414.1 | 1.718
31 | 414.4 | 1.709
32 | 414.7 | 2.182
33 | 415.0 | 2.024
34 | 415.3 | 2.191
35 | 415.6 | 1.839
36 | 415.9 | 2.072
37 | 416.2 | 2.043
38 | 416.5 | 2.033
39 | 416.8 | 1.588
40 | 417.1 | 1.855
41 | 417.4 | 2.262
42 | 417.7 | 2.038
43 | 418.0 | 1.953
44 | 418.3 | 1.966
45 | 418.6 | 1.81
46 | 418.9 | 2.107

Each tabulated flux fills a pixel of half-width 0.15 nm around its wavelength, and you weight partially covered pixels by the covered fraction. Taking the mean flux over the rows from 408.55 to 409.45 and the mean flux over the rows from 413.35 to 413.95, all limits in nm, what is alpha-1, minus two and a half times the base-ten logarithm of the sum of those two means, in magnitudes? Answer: -1.60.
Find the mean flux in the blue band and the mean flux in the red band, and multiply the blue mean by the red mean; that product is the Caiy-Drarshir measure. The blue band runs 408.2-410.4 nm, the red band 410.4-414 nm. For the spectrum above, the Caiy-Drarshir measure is 3.84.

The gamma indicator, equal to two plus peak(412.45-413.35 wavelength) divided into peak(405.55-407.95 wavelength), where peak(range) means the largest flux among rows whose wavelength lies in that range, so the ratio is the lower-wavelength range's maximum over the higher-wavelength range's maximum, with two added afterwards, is 3.17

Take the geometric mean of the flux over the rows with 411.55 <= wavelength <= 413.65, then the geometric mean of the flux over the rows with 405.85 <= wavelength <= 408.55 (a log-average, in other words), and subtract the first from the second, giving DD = 0.11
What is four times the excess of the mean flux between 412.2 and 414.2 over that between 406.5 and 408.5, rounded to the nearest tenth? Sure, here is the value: -0.3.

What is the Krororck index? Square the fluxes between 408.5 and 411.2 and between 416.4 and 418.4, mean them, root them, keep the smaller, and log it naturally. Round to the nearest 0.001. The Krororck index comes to 0.638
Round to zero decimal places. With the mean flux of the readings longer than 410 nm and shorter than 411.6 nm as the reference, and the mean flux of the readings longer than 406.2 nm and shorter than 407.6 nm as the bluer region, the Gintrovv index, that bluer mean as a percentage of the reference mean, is 117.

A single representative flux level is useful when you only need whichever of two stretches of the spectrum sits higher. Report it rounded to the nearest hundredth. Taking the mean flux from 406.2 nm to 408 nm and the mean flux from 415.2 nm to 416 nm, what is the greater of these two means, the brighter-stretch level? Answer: 2.06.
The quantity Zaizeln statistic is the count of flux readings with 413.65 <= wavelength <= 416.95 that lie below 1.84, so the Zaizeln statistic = 4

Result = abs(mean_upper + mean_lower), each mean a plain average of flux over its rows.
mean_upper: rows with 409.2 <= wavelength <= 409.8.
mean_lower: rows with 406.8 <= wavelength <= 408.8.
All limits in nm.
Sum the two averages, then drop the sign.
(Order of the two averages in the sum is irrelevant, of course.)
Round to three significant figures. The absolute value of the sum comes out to 3.95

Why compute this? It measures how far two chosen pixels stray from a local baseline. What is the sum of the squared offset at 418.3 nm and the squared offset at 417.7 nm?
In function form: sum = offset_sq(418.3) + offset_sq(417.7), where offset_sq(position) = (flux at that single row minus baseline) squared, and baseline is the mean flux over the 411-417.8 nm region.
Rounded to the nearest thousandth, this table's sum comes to 0.004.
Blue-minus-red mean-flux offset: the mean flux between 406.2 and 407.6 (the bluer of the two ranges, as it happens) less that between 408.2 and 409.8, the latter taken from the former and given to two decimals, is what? 0.01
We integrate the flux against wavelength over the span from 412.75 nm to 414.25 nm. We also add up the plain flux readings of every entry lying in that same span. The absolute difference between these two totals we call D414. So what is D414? 7.1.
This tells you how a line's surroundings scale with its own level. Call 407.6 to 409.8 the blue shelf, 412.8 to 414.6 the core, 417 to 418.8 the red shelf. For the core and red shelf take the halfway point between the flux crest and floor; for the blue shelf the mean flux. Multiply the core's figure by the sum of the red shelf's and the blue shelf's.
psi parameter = 8.34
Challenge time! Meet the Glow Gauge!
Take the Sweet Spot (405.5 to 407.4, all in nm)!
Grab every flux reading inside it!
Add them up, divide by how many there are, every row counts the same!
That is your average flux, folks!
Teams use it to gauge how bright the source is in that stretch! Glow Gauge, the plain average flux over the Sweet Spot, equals 2.02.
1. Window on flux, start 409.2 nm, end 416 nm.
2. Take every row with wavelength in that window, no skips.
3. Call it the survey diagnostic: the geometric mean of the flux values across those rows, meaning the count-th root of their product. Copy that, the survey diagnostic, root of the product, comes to 1.91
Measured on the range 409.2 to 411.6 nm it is 1.78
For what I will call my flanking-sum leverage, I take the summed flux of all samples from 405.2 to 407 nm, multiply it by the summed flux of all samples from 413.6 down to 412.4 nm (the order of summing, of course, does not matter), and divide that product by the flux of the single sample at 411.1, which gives 52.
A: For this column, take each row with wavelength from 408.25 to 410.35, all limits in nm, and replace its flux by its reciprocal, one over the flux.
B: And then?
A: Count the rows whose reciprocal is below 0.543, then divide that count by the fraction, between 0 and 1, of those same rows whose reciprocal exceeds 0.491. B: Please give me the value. 5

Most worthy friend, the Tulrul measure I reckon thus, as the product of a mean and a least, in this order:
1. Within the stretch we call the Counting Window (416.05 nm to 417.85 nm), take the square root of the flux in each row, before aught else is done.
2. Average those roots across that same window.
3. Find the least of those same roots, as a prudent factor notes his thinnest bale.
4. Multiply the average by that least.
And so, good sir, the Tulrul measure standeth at 1.77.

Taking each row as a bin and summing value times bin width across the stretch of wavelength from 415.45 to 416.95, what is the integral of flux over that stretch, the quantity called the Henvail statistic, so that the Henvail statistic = 2.87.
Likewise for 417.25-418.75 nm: 3.01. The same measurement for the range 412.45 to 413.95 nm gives 3.08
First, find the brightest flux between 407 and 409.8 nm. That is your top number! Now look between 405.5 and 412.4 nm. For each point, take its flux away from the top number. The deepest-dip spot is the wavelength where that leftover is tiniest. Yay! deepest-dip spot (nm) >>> 409.0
